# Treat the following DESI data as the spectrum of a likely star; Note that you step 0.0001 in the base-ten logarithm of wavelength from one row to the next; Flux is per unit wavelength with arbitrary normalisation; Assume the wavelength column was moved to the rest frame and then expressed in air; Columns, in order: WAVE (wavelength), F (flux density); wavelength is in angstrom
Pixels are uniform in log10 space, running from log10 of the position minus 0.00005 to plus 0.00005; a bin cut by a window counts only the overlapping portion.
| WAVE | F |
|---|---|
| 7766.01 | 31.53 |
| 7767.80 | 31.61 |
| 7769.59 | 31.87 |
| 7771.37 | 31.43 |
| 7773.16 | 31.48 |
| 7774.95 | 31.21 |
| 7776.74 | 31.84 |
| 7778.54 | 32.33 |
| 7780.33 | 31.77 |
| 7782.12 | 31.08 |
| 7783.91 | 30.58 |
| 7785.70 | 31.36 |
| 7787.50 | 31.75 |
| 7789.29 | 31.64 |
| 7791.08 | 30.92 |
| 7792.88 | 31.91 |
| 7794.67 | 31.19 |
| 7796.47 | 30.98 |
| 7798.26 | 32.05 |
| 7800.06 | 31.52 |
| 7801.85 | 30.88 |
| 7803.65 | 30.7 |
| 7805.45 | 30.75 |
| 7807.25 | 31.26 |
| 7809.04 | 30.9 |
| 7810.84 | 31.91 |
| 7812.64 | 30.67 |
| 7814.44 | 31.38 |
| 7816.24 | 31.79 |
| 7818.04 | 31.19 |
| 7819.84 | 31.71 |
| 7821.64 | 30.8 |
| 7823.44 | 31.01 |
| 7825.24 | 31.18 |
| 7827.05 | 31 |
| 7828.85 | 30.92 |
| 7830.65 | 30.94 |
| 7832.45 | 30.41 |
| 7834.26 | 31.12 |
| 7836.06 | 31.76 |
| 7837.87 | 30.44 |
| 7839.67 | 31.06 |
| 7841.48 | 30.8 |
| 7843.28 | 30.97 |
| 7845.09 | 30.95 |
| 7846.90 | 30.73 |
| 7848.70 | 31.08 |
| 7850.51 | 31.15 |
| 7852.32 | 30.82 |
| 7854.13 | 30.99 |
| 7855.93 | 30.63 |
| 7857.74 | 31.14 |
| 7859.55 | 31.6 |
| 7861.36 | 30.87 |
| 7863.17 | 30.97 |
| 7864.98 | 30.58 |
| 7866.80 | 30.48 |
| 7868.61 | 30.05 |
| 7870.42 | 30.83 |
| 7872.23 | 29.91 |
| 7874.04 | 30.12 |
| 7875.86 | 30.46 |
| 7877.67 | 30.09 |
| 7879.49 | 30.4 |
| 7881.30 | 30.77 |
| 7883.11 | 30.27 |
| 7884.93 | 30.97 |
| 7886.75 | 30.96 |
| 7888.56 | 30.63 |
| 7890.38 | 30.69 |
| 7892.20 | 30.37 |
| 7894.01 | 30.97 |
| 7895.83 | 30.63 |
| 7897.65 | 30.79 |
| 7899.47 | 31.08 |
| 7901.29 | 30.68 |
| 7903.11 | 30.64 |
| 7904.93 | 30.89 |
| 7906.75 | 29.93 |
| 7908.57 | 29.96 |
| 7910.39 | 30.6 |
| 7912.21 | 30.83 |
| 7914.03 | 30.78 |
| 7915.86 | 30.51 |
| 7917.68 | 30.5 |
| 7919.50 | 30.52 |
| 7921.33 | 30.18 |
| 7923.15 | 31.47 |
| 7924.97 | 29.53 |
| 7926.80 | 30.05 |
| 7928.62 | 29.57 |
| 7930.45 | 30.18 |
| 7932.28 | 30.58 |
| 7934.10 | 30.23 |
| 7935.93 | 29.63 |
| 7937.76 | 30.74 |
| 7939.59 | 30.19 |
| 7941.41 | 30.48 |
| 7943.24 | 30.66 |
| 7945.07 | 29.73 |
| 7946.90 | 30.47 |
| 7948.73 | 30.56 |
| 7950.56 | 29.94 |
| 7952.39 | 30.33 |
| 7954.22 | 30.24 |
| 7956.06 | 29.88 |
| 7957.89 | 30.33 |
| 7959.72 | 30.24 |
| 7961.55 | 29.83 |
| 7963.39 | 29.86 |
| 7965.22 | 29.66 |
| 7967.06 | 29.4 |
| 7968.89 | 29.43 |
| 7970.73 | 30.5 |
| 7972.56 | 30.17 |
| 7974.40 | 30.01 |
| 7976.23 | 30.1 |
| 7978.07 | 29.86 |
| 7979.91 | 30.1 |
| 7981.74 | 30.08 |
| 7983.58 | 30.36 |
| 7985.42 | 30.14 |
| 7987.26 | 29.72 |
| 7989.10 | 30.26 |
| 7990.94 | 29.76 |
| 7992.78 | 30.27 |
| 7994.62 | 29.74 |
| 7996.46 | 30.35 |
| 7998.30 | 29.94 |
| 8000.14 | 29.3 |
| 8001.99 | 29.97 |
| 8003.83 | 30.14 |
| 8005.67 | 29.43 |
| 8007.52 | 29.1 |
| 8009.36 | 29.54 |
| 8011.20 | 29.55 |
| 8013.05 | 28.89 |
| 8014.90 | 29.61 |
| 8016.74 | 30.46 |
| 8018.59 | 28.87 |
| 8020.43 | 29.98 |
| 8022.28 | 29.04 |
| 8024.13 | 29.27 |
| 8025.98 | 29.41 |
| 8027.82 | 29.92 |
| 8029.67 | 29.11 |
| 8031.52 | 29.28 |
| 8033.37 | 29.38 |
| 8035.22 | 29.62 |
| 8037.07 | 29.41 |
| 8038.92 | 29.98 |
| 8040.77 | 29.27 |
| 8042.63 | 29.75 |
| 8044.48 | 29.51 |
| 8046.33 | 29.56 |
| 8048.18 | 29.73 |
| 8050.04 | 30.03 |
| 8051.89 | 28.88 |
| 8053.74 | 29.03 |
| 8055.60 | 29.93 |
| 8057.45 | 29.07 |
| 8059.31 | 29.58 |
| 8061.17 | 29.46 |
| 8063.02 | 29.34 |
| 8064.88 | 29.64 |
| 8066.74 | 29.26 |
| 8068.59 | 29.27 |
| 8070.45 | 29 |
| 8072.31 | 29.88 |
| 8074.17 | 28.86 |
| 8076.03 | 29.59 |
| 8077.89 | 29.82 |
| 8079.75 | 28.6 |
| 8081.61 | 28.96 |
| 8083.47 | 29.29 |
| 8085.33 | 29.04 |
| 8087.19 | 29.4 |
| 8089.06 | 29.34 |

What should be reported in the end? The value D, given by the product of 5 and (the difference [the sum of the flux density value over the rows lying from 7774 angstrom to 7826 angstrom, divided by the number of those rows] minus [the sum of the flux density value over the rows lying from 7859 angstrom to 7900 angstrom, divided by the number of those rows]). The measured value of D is 3.4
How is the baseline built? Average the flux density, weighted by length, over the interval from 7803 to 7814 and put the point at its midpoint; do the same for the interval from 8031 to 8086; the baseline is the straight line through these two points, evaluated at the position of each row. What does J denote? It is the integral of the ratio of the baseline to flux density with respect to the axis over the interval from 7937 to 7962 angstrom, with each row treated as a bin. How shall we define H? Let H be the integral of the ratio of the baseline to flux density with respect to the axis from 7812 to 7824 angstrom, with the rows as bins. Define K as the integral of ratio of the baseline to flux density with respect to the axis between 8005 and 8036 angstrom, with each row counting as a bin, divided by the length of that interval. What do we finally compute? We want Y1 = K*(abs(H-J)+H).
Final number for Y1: 25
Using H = 12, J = 25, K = 1.01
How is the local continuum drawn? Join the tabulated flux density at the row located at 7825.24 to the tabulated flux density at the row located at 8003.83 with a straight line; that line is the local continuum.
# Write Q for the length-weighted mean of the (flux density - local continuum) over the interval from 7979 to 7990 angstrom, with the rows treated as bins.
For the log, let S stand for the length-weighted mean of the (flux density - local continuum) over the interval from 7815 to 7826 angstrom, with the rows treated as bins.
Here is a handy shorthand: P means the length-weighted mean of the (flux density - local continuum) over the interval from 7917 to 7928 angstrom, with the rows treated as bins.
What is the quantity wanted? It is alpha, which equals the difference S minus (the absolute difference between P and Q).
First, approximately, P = -0.26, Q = -0.14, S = 0.08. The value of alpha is 0.0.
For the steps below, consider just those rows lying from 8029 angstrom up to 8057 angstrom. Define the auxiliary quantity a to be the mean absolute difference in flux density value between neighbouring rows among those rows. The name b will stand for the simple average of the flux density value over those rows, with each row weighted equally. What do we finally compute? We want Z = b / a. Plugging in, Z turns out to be 76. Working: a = 0.39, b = 29.5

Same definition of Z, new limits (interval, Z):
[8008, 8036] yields 51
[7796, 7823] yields 50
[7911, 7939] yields 53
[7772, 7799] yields 54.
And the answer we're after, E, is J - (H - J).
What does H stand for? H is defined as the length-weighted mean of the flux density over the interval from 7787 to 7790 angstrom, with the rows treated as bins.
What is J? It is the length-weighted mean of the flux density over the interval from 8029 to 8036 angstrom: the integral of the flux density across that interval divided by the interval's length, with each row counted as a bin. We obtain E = 27.0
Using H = 31.7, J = 29.3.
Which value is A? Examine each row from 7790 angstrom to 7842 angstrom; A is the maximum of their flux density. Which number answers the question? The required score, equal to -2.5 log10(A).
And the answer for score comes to -3.76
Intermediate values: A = 32.05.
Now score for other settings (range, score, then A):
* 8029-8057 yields -3.69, 30.03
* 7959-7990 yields -3.71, 30.5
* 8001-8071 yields -3.71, 30.46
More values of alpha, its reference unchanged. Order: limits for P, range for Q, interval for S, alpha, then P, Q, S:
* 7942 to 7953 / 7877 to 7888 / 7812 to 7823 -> 0.0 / -0.18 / -0.26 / 0.04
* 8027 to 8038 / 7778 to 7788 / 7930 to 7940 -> -0.8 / -0.52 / 0.01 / -0.28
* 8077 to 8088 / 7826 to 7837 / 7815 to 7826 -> -0.3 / -0.50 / -0.12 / 0.08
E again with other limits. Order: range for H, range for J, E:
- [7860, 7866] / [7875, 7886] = 30.2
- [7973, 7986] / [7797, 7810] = 32.2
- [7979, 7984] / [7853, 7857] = 31.5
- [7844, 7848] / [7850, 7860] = 31.2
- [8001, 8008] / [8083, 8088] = 28.9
